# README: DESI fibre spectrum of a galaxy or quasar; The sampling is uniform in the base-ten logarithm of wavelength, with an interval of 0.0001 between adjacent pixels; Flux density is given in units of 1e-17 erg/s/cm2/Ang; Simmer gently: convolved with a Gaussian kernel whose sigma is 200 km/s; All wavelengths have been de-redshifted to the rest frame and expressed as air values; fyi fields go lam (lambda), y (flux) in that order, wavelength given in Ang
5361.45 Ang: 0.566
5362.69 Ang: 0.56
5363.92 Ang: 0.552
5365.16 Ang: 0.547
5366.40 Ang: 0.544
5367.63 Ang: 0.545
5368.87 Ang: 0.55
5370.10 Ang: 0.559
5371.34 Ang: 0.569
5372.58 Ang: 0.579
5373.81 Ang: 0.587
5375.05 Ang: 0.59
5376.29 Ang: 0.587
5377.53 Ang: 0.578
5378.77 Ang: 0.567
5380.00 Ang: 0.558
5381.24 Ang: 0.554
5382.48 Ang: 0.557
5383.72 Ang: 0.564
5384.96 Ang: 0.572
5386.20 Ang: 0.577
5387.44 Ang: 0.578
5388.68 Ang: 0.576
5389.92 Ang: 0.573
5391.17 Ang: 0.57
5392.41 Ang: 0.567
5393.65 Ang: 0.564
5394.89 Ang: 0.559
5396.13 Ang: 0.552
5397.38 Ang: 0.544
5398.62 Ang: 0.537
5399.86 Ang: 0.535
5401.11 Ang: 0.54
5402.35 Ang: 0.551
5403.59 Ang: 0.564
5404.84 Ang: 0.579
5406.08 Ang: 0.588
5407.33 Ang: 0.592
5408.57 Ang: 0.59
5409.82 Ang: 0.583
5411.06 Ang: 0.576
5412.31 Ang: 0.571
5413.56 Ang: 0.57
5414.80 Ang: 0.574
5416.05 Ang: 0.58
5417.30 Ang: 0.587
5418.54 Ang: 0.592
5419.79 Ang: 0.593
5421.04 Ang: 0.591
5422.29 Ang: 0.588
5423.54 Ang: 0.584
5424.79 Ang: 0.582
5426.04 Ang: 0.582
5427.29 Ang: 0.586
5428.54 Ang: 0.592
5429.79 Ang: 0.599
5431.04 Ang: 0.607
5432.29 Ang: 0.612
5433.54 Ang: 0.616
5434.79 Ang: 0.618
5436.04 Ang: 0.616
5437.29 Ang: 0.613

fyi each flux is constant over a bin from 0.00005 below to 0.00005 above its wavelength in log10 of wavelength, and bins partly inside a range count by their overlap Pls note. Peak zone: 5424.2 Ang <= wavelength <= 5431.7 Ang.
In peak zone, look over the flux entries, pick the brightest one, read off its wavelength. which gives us 5431.04 Ang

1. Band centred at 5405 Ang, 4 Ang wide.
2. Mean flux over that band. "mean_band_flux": 0.577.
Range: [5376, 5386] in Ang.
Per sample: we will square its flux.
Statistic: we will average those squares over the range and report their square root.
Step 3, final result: 0.567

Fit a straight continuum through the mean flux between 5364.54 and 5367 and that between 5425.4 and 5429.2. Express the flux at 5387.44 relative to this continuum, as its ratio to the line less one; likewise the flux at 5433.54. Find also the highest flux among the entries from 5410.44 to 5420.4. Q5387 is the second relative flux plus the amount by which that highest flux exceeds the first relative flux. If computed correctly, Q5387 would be 0.60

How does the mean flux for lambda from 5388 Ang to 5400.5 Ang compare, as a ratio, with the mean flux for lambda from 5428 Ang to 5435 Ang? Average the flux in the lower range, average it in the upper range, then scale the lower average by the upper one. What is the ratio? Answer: 0.918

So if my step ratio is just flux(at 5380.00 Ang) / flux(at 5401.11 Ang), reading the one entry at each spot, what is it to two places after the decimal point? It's 1.03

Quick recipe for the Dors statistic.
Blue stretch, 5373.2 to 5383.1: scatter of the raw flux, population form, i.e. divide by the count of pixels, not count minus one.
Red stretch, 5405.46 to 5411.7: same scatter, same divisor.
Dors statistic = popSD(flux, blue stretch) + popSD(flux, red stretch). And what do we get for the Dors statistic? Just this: 0.020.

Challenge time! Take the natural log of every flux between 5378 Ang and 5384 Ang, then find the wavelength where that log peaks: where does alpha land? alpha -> 5378.77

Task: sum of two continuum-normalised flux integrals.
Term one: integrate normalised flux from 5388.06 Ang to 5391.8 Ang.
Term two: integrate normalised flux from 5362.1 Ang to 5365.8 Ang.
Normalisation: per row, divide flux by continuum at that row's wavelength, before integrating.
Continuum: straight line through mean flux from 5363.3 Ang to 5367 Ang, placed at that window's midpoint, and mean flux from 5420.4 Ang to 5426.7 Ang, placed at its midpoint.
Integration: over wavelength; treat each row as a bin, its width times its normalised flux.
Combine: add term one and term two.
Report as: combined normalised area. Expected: 7.5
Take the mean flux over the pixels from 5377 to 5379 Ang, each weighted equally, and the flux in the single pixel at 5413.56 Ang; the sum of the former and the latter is 1.14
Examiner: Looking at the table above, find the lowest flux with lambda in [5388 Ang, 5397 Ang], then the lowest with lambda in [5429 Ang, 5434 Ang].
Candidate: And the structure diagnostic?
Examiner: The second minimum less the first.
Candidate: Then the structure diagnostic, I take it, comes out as 0.05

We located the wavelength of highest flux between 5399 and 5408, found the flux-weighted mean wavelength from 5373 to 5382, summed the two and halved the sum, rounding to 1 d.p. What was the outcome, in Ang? 5392.4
